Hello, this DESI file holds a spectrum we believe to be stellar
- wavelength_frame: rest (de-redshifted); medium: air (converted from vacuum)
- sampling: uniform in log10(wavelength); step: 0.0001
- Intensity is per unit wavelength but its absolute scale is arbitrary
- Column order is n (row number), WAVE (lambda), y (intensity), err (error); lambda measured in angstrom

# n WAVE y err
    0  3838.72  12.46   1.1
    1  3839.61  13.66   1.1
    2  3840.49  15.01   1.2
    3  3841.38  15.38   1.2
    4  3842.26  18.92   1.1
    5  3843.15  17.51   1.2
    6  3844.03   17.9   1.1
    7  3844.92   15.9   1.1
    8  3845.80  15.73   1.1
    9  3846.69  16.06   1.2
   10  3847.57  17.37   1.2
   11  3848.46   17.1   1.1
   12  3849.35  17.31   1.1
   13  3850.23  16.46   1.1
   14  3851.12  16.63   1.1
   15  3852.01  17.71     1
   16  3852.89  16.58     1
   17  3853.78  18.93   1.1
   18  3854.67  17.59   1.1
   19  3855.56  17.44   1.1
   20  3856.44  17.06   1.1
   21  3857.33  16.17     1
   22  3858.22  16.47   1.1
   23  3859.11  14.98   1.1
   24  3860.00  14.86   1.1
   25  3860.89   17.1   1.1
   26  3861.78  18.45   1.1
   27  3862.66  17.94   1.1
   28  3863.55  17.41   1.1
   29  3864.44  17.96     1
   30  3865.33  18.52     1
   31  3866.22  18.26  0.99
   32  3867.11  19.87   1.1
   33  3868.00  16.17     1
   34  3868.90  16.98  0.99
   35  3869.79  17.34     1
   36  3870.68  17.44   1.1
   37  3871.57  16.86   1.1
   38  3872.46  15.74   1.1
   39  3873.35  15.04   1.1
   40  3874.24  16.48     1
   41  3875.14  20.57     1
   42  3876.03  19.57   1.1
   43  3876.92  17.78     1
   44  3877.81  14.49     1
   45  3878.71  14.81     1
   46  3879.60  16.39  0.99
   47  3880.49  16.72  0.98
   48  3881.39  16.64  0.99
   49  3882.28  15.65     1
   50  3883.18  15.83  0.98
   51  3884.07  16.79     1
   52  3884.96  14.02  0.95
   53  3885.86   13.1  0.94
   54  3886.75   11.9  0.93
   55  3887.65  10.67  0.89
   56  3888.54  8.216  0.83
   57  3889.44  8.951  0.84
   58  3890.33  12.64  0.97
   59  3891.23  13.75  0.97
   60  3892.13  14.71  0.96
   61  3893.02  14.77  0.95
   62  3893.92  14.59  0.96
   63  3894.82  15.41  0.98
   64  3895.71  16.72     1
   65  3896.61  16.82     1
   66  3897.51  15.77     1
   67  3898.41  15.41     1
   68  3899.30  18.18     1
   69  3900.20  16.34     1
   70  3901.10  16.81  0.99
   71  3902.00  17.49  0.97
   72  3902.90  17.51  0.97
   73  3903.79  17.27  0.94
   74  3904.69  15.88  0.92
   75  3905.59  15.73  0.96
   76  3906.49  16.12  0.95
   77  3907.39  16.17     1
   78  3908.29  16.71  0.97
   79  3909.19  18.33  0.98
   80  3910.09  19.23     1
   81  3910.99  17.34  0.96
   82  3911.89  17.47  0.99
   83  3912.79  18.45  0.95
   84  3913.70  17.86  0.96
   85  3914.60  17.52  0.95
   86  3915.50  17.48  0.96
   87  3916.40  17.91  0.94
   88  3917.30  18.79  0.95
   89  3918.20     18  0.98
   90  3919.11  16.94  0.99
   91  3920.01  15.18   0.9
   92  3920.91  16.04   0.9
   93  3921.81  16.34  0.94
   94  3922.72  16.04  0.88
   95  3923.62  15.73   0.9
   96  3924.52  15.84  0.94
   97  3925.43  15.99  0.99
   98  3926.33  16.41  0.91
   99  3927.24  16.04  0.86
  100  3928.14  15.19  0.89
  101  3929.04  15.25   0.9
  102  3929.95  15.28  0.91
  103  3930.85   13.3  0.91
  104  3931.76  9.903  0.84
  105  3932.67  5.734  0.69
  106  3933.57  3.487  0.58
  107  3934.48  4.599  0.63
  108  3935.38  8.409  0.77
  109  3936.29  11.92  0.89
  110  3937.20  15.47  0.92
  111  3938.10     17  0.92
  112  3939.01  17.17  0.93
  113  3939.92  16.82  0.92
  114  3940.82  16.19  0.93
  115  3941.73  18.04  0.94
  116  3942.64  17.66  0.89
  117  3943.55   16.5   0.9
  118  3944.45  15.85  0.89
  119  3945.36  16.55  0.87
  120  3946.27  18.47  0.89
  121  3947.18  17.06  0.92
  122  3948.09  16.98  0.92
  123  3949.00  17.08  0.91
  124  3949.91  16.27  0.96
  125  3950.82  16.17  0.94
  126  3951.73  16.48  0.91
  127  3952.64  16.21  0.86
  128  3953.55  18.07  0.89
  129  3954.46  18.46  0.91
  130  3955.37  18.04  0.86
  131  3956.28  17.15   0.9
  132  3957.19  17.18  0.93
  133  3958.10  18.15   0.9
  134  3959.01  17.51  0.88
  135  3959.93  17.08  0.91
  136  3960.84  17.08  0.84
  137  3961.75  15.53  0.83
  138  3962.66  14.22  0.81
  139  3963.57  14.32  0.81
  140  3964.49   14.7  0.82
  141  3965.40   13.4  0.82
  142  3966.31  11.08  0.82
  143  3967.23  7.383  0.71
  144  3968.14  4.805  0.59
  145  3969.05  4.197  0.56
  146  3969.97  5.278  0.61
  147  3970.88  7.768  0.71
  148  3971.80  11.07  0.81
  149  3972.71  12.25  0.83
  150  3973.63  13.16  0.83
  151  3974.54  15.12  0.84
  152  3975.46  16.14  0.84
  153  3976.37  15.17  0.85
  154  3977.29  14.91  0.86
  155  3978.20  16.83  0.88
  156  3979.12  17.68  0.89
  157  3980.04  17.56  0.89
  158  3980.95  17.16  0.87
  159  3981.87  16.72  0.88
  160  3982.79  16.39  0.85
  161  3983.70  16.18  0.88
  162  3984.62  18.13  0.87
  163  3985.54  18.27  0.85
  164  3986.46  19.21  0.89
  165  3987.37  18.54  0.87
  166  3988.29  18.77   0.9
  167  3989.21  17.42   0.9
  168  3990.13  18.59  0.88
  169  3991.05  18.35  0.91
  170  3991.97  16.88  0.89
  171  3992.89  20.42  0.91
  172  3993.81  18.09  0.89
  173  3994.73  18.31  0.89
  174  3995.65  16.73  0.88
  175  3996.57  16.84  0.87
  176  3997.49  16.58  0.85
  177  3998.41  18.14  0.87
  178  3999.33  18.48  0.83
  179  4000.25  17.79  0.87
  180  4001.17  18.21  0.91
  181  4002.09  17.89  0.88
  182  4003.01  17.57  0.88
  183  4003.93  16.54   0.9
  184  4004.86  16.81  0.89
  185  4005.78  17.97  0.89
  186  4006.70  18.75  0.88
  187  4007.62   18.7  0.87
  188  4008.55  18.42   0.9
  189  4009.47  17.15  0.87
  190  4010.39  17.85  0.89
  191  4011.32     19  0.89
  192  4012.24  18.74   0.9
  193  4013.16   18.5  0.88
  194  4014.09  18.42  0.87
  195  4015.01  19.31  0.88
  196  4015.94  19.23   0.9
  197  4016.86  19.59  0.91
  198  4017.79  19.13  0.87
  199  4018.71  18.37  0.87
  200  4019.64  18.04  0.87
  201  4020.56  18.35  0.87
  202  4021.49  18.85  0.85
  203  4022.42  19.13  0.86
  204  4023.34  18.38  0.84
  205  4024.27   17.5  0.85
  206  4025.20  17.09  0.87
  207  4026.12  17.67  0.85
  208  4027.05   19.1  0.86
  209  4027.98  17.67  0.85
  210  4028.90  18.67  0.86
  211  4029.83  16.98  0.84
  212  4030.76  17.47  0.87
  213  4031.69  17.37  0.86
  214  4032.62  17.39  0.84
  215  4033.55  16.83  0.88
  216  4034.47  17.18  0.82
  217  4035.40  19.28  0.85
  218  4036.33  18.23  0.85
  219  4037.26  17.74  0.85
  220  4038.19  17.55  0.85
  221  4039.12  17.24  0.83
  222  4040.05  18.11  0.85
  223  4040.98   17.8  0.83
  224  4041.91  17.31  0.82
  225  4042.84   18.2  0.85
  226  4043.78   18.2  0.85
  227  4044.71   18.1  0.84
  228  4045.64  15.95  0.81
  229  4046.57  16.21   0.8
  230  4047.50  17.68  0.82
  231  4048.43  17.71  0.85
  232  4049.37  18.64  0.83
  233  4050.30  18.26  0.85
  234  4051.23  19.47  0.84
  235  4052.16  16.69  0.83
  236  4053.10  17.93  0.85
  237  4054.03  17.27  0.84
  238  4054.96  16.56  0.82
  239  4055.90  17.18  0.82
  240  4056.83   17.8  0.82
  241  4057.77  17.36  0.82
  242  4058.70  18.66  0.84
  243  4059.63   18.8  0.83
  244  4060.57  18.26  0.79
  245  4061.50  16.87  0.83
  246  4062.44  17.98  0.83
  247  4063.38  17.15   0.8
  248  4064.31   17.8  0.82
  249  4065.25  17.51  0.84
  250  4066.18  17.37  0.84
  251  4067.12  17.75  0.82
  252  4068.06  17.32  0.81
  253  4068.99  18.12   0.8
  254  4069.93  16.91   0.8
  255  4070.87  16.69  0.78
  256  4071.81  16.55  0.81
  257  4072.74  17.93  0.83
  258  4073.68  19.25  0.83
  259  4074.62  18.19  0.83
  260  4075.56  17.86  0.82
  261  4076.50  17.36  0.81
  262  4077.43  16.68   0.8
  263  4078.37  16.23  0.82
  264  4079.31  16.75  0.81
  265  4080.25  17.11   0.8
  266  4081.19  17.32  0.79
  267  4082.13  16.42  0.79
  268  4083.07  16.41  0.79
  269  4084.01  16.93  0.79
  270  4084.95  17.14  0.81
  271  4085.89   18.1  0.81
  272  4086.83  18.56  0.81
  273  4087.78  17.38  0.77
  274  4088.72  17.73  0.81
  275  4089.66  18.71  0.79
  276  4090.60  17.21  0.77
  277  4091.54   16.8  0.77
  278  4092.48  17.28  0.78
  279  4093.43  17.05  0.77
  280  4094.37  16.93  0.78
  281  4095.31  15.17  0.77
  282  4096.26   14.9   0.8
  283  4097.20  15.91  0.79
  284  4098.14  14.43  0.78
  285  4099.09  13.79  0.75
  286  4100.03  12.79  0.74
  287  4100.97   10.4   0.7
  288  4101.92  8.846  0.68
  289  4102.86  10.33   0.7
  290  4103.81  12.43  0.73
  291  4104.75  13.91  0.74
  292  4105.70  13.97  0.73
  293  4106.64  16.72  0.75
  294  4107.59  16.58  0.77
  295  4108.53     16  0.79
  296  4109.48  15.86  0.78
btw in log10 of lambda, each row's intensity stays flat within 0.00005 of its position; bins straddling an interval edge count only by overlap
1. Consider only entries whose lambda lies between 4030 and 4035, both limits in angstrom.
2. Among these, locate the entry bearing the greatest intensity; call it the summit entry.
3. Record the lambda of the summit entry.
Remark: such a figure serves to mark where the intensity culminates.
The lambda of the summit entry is 4030.76 angstrom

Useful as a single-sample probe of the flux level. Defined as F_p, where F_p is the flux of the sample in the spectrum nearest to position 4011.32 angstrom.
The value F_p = 19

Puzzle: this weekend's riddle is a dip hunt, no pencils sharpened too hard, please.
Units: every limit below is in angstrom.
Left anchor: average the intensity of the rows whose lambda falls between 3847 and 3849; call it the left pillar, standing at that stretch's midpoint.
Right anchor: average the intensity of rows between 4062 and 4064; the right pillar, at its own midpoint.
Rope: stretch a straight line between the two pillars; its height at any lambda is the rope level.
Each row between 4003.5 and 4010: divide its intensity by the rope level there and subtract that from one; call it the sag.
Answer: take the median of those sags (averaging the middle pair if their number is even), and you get -0.03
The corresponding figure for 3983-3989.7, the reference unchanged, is -0.05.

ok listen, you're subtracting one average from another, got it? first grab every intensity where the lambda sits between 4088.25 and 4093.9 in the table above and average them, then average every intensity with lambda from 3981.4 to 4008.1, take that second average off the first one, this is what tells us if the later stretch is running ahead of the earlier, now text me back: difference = -0.4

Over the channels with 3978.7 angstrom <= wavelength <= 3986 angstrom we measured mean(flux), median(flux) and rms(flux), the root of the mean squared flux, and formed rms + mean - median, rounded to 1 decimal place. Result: 17.2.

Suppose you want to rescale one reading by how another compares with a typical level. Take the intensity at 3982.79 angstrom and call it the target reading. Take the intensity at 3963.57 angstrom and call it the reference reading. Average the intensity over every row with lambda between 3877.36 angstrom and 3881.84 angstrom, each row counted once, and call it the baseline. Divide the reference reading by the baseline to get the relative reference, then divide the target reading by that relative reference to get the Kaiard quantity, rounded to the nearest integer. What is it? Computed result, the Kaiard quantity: 18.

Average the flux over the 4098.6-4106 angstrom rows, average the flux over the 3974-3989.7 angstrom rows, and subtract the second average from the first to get -5.0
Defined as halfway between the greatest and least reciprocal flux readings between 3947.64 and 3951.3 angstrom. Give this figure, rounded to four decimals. 0.0602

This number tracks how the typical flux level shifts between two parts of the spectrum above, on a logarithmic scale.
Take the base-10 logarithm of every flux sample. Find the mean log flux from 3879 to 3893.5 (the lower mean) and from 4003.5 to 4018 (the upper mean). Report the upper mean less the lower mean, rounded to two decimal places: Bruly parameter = 0.13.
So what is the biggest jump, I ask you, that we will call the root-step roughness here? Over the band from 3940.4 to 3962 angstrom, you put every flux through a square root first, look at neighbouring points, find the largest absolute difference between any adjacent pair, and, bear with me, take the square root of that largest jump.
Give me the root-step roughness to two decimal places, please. 0.48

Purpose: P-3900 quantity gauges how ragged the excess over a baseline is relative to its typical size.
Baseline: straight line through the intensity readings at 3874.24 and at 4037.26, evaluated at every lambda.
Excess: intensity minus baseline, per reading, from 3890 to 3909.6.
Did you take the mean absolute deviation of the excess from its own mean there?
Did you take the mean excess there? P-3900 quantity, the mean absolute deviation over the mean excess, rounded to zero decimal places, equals -2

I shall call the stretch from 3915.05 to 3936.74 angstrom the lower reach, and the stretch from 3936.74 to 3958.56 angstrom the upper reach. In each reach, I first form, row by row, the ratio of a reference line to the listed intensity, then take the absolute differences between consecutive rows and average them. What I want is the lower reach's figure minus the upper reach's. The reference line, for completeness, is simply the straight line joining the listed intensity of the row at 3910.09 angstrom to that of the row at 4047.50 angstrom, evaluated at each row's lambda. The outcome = 0.33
